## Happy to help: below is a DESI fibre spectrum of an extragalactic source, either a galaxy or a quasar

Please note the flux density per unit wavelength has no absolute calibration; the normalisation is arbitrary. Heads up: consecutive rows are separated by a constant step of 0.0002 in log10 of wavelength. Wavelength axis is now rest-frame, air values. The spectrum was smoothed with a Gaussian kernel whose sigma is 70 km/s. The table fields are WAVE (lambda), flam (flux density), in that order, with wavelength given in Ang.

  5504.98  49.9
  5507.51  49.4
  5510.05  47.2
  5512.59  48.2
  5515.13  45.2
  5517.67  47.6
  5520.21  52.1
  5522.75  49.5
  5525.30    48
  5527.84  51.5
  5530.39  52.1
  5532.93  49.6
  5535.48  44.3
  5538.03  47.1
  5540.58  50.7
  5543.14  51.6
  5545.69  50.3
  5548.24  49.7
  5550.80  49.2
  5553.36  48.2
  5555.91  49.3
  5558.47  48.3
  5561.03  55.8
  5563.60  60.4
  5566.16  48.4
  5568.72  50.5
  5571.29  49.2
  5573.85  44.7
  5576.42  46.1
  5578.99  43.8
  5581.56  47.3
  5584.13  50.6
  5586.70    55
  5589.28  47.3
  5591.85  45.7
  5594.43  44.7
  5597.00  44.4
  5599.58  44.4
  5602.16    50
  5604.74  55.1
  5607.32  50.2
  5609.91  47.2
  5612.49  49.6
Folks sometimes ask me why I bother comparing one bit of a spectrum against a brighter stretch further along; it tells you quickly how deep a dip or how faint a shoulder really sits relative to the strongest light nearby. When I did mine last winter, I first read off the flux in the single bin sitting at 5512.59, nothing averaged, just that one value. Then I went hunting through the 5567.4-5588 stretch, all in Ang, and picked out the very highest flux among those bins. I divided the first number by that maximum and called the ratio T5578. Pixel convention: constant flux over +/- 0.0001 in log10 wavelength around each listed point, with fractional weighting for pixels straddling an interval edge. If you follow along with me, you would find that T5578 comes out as 0.88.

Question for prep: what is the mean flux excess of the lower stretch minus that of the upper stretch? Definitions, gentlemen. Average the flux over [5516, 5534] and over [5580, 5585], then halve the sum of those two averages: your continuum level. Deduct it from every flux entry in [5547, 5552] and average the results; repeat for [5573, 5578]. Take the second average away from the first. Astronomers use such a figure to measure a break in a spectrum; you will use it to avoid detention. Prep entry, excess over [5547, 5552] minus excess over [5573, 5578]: 4.1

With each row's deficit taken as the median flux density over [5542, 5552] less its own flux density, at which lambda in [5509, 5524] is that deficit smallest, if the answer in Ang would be 5520.21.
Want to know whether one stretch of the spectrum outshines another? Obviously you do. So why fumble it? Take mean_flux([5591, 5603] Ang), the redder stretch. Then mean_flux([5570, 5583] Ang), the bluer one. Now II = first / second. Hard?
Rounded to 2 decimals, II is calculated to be 0.99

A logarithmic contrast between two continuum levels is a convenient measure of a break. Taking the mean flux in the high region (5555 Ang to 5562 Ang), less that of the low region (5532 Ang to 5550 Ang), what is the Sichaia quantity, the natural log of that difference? 0.7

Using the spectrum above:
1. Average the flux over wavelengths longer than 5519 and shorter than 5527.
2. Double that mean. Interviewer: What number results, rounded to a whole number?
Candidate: 100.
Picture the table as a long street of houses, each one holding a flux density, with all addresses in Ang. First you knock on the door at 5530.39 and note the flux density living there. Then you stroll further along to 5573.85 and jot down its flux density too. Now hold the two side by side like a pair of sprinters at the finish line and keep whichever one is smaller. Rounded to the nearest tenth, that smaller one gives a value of 44.7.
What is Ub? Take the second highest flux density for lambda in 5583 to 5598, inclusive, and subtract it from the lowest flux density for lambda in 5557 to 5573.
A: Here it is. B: -2.3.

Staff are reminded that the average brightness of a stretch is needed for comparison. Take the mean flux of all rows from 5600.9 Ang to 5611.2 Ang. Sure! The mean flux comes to 50.6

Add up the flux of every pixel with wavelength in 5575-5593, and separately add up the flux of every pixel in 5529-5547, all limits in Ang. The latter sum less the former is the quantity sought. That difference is 10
